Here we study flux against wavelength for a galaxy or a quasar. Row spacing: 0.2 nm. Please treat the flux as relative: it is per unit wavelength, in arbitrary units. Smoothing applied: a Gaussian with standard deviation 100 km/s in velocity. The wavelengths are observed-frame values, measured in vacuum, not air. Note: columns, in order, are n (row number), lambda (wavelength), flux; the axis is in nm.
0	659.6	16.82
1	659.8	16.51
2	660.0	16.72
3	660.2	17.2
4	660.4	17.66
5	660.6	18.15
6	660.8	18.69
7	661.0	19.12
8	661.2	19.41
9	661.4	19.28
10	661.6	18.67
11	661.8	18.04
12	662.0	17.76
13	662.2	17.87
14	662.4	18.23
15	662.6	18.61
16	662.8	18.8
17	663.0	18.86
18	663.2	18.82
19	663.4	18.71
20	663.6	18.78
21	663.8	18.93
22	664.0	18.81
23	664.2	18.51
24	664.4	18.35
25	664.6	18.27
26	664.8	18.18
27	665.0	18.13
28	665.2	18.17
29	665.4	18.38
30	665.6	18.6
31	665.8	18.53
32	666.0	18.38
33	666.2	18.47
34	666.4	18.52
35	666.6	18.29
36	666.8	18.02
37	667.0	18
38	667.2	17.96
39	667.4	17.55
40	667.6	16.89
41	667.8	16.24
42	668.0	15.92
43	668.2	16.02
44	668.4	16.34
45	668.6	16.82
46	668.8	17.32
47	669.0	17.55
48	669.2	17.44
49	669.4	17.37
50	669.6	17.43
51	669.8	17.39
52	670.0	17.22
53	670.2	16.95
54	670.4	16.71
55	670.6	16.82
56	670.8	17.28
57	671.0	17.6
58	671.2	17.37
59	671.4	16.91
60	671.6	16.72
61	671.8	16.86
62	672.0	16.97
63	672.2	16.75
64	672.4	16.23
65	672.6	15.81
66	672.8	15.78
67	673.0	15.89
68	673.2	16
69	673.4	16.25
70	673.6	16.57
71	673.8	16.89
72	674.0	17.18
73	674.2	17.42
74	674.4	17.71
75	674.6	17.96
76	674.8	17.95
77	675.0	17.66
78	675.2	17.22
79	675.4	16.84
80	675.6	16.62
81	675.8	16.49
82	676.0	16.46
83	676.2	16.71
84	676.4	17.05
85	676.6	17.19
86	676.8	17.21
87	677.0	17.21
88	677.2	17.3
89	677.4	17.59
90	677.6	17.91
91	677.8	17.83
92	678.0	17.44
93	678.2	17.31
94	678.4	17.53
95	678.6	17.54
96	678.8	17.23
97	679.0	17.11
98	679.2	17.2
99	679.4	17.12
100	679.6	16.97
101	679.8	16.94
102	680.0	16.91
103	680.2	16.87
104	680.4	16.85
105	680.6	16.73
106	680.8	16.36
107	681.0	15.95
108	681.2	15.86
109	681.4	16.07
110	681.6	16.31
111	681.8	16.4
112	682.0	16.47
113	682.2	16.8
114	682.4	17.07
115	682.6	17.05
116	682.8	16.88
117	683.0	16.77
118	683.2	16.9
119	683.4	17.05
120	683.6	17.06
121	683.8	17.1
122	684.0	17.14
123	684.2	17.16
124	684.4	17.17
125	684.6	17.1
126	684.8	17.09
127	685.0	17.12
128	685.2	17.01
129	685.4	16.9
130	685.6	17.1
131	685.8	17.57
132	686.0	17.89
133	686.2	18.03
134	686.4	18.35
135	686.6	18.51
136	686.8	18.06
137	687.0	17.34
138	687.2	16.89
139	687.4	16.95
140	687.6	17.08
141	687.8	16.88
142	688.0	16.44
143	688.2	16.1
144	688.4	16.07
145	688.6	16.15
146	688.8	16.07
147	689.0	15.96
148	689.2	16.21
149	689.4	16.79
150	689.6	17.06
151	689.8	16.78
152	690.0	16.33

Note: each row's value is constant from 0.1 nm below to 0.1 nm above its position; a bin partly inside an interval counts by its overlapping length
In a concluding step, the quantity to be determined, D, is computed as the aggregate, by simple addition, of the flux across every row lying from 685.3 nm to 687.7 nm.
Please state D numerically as 211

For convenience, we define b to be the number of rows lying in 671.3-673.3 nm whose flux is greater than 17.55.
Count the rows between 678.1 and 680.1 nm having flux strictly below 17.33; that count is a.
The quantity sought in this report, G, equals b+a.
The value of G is 8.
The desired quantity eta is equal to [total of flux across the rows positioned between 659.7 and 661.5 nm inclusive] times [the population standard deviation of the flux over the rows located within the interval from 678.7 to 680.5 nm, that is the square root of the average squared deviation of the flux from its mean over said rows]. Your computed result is 22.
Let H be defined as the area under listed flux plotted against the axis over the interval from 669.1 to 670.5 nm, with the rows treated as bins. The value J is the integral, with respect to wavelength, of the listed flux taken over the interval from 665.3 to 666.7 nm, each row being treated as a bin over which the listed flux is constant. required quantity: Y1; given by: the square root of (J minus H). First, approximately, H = 24.1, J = 25.8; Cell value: 1.3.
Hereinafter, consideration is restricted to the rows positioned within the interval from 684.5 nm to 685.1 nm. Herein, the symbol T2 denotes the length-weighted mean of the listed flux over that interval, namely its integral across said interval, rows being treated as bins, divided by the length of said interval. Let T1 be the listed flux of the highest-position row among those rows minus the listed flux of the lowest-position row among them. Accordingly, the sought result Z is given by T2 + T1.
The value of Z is 17.12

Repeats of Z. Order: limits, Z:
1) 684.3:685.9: 17.53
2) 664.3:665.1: 18.01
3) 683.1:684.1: 17.29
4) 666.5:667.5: 17.22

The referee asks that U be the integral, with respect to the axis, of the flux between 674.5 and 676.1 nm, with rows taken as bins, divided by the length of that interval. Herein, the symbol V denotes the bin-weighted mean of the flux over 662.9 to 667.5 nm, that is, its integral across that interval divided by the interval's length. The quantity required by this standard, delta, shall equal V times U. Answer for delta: 316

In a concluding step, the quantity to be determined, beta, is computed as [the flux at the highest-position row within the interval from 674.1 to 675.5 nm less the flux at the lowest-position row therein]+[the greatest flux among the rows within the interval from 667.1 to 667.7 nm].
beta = 17.4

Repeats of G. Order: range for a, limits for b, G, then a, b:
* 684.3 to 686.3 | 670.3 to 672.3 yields 8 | 7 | 1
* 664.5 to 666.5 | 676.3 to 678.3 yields 3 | 0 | 3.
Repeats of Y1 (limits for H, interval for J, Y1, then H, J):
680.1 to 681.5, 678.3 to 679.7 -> 1.1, 22.9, 24.1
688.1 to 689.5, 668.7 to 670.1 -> 1.3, 22.7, 24.3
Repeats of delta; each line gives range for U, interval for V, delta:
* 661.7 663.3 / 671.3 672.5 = 308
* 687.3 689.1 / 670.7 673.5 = 272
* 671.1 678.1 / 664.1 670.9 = 298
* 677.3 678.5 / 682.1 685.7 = 300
